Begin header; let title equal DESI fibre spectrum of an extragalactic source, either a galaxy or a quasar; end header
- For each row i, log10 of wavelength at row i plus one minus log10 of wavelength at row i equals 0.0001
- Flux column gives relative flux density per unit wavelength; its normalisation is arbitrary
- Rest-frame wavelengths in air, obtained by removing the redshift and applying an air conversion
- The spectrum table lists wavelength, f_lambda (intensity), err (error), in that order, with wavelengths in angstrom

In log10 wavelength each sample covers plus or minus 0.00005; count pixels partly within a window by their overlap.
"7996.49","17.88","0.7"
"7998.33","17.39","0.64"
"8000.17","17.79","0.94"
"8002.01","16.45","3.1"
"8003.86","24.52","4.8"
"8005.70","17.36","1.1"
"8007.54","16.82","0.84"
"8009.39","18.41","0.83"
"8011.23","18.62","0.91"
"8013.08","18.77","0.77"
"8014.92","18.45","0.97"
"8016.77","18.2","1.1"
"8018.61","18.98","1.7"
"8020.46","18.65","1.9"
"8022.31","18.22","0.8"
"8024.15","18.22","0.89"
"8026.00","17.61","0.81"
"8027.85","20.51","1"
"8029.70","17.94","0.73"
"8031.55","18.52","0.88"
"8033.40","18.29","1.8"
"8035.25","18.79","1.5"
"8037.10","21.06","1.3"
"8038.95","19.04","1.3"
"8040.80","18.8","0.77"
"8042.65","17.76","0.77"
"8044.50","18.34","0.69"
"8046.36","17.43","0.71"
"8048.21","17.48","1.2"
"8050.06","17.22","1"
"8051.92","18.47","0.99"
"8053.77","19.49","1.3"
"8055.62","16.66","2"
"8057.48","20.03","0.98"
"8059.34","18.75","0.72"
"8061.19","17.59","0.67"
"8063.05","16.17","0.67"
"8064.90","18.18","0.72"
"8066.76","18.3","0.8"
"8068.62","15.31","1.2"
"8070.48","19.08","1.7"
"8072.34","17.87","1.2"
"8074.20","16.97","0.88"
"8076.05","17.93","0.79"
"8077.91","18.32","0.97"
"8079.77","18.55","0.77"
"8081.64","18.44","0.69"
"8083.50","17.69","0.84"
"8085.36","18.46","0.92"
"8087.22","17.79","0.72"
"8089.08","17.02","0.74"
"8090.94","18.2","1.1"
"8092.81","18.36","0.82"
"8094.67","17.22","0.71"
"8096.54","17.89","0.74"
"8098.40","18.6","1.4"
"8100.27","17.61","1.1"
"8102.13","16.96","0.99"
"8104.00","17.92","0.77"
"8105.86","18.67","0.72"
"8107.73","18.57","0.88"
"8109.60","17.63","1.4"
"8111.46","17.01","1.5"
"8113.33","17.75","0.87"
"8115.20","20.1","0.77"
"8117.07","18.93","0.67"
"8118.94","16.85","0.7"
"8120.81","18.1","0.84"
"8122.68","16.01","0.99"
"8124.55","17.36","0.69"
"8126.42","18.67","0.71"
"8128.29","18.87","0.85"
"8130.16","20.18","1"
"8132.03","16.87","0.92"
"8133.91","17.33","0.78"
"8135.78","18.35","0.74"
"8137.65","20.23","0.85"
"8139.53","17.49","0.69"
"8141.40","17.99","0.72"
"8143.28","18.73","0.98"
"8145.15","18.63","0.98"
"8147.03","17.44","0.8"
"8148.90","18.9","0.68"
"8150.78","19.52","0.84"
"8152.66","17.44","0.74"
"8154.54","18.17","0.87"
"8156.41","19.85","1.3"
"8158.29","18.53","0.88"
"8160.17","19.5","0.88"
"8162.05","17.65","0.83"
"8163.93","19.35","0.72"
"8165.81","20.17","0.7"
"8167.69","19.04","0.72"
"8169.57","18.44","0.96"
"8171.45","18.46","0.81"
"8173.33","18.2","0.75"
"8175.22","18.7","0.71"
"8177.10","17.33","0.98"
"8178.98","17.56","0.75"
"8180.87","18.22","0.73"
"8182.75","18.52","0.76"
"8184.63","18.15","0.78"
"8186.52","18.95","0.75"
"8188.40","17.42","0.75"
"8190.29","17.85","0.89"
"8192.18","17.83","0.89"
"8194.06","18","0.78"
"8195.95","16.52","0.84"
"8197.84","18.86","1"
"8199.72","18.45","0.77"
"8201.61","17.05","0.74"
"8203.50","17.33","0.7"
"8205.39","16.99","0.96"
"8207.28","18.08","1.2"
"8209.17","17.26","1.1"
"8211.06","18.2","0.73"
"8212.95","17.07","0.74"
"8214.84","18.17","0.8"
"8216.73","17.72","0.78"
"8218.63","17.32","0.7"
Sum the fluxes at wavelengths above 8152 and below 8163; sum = 111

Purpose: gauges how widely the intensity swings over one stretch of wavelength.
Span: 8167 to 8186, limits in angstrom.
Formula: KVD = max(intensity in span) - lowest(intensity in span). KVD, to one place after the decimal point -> 1.7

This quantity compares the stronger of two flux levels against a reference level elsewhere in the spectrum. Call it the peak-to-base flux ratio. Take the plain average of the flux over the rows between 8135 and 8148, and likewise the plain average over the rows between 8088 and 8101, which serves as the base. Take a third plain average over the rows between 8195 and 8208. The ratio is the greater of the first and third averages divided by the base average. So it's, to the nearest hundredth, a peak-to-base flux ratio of 1.03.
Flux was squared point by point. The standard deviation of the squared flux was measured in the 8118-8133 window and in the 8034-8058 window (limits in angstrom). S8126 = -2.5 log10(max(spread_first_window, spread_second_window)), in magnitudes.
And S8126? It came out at -4.2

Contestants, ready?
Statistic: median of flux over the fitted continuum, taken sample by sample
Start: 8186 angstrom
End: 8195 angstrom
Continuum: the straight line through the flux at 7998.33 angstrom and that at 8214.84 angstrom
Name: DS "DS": 0.99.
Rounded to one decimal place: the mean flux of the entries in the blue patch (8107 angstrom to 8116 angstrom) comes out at 18.2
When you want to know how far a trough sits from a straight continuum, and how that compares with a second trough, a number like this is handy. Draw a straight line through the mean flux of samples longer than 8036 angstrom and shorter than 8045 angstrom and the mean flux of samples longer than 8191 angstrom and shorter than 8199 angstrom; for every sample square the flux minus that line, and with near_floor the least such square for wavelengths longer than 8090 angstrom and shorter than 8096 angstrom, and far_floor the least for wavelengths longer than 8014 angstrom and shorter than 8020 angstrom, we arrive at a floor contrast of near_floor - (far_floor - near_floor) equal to 0.1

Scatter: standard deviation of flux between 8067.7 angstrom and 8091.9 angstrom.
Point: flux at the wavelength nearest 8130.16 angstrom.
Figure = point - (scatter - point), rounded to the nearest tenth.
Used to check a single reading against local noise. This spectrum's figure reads 39.4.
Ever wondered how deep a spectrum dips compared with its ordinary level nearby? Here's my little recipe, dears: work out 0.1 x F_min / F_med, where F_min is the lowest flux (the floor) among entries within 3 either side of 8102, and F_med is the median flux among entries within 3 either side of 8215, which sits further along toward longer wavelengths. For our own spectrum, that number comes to 0.096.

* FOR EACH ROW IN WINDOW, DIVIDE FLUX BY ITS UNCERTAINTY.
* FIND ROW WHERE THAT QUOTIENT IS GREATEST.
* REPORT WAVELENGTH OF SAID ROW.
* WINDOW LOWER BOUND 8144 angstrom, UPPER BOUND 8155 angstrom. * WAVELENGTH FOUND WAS 8148.90 angstrom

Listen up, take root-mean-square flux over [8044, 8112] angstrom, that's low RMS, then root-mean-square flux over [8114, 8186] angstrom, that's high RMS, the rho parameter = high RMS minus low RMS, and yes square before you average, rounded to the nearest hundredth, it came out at 0.52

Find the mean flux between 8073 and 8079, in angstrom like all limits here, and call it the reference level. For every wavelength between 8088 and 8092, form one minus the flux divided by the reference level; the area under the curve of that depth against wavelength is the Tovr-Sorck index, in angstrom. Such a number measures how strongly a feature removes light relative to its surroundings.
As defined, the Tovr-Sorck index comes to 0.03 angstrom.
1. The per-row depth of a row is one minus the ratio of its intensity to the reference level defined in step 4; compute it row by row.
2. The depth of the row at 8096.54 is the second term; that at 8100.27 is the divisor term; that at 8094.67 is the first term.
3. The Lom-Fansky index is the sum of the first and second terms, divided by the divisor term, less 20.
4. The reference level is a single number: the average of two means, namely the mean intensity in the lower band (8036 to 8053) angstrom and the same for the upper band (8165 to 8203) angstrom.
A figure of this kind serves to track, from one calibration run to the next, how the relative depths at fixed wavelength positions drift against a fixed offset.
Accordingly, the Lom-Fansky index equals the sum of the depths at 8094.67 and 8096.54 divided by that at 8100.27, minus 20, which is -17.8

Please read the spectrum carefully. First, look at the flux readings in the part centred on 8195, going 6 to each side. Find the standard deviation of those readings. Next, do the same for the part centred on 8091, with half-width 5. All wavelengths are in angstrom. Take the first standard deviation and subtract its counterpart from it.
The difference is 0.20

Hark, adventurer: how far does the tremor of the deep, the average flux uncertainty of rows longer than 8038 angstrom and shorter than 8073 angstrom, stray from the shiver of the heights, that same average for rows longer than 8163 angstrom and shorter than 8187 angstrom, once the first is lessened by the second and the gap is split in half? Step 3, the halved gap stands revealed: 0.12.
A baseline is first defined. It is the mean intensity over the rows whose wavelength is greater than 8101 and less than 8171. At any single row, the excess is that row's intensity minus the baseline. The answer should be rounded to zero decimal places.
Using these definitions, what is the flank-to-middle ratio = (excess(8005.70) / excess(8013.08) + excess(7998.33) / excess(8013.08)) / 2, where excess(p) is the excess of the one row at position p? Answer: -2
